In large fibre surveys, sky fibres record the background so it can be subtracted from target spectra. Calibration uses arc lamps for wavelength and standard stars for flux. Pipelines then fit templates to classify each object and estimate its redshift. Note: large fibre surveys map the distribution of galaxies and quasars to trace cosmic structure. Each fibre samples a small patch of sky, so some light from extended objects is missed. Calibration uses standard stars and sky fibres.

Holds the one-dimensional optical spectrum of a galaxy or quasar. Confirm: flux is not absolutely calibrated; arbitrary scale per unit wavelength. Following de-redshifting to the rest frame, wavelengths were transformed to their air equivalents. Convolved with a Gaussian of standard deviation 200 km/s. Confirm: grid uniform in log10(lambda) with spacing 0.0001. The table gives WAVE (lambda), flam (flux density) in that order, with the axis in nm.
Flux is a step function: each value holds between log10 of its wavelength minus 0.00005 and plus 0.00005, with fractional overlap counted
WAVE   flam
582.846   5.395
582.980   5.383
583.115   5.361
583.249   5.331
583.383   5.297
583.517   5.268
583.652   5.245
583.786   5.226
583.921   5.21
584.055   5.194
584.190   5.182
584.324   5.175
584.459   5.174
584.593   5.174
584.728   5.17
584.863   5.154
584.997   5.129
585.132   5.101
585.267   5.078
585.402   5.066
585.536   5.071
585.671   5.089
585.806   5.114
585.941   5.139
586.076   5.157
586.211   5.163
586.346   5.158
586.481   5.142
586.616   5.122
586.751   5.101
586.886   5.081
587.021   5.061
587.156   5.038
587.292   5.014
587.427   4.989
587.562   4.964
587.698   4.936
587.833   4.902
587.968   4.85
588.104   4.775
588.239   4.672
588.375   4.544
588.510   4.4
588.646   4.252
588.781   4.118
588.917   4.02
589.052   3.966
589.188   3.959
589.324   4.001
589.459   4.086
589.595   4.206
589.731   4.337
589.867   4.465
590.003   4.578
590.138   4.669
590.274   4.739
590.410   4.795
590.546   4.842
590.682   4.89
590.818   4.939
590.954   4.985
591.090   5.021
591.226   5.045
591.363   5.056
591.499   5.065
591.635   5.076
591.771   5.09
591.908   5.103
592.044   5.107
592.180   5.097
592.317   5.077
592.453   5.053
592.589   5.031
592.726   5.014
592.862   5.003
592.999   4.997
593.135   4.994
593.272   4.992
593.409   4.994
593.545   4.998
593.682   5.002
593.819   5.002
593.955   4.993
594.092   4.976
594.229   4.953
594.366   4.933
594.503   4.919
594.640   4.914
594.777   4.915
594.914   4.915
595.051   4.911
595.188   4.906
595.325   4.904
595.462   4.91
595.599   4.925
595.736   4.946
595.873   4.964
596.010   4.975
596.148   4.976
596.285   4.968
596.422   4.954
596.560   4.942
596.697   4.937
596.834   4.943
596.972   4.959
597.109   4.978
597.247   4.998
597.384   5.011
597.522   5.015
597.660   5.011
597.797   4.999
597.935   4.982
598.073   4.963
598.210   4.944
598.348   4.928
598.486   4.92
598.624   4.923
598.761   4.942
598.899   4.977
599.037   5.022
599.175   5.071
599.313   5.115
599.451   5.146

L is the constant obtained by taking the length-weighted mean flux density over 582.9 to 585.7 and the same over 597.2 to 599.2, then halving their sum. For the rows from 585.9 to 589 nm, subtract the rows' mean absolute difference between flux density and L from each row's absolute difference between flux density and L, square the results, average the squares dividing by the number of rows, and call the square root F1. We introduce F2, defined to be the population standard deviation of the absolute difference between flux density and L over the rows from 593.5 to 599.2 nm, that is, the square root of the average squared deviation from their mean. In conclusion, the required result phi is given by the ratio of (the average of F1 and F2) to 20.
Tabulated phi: 0.009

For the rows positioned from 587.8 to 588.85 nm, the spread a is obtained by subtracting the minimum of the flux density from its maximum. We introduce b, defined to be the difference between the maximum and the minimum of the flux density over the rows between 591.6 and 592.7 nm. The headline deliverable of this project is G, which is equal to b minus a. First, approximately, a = 0.78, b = 0.076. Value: -0.71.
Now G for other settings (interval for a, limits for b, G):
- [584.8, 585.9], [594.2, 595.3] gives -0.04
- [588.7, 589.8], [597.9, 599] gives -0.32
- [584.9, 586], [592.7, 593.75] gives -0.05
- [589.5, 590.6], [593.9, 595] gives -0.56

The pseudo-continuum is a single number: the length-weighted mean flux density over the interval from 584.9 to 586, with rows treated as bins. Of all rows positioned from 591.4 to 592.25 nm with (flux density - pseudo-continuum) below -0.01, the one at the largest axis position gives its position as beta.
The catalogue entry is 591.771 nm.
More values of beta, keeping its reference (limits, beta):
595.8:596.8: 596.697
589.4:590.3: 590.274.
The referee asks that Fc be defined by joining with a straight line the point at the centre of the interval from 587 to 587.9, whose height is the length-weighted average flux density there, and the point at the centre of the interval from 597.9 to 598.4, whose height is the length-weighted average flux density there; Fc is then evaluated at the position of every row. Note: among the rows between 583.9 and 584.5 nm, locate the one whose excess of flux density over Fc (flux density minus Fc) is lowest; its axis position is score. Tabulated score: 584.459 nm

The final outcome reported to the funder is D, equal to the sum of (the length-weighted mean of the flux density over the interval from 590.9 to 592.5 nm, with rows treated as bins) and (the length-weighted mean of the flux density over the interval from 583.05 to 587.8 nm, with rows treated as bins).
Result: 10.20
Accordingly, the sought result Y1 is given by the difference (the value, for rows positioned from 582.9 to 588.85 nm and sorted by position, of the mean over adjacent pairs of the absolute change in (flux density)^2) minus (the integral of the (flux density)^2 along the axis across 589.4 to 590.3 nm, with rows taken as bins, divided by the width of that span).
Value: -19.3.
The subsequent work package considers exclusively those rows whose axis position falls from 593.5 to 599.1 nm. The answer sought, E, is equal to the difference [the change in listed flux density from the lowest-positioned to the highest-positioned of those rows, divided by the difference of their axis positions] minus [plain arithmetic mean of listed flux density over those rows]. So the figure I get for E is -5.0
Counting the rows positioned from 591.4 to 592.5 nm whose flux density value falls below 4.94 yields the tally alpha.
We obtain 0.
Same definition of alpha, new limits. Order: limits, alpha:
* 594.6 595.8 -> 8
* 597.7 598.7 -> 3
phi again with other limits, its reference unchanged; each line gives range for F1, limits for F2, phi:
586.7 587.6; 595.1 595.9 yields 0.002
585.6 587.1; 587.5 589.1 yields 0.010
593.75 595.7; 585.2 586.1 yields 0.001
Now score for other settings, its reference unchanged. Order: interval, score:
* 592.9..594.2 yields 594.092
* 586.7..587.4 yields 587.292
